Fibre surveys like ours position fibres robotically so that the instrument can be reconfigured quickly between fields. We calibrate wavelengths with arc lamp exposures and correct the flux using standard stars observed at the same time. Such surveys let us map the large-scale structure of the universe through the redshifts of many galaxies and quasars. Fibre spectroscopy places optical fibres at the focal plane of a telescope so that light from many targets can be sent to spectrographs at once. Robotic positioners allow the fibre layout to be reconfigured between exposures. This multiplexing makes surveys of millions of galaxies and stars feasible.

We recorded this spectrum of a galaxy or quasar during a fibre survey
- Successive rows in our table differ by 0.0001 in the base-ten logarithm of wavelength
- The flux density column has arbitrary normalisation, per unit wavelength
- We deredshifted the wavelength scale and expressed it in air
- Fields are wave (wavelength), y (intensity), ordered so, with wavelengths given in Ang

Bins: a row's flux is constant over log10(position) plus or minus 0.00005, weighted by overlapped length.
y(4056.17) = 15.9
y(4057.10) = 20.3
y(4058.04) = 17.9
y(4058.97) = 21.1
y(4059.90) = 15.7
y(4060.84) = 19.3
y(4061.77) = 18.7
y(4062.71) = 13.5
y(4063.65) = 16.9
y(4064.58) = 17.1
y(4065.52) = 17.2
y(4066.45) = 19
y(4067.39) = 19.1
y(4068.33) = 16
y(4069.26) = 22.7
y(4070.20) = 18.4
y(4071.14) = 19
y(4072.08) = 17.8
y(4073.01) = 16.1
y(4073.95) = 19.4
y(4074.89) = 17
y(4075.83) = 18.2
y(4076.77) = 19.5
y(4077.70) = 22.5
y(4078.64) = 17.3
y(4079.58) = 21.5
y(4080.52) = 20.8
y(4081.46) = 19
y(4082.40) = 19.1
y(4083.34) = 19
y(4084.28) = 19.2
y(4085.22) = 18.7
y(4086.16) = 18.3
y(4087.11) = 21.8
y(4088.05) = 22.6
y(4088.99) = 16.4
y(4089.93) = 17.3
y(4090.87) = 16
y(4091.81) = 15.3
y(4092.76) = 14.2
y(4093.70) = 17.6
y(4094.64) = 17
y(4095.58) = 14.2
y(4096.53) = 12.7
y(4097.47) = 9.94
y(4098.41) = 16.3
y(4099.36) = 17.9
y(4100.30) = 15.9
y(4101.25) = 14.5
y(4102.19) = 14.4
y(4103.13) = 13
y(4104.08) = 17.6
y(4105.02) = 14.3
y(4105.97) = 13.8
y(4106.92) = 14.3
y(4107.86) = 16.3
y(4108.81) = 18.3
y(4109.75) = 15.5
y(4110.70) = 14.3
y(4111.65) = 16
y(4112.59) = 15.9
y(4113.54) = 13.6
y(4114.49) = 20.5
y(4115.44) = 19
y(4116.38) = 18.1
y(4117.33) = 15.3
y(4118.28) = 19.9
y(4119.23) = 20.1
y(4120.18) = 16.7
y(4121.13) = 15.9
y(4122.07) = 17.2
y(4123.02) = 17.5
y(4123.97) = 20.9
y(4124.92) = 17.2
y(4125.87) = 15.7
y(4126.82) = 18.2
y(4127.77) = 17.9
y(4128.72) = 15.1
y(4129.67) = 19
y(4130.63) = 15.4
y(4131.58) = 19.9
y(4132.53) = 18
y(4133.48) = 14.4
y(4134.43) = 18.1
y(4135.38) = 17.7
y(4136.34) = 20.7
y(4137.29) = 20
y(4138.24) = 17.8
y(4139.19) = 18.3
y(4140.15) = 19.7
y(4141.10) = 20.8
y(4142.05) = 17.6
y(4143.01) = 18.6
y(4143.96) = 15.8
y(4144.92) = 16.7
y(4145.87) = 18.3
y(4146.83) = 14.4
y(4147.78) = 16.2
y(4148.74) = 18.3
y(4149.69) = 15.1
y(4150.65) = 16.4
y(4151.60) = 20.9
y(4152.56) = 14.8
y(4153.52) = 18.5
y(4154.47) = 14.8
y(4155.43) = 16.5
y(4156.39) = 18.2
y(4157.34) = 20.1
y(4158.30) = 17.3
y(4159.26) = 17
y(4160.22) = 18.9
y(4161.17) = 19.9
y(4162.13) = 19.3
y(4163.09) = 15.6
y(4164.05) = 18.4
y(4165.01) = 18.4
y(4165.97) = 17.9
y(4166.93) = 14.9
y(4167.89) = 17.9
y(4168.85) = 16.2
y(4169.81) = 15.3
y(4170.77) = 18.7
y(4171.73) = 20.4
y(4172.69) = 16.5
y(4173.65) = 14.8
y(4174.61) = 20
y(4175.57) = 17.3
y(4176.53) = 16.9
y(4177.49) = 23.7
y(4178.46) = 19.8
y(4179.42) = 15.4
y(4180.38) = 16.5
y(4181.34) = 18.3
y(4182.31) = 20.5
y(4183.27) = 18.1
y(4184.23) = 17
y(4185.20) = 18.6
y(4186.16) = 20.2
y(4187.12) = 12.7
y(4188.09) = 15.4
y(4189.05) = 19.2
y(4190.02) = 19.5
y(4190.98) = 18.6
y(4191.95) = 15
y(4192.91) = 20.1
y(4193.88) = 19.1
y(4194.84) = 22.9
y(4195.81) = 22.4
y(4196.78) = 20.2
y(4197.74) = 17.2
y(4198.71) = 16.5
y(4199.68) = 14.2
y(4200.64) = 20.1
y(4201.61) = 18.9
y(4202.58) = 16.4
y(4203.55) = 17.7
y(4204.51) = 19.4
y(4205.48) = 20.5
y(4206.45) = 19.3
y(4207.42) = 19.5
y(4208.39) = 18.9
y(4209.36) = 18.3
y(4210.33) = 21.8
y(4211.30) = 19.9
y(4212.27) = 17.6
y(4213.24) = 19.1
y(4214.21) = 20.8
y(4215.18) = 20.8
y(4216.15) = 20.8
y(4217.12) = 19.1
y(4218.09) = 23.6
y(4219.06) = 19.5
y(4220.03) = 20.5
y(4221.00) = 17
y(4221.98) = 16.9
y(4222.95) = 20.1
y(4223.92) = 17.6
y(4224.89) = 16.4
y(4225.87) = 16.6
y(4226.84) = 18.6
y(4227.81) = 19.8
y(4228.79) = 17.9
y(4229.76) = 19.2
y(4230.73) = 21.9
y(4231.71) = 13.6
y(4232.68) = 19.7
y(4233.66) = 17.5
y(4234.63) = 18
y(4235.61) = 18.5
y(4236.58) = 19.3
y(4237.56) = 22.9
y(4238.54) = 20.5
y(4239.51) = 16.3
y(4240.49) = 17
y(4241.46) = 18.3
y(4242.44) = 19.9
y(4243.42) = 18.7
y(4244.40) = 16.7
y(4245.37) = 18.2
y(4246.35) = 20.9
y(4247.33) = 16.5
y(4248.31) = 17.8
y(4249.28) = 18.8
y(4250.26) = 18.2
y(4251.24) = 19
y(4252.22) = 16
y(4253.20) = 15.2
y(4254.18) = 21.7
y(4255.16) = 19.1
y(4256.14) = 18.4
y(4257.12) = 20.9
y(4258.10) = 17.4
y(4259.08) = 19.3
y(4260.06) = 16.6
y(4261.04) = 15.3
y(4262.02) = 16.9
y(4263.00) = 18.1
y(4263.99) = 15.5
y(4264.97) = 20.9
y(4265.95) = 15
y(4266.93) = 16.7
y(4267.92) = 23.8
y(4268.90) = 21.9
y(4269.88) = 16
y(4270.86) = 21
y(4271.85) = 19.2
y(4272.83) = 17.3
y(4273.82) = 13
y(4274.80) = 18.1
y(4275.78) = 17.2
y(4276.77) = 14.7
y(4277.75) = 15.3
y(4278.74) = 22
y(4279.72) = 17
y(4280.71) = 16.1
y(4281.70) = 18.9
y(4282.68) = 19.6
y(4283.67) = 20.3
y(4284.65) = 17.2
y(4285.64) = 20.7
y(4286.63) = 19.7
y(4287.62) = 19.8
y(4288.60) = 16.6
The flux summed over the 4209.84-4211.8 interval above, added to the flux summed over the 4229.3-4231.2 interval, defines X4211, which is 83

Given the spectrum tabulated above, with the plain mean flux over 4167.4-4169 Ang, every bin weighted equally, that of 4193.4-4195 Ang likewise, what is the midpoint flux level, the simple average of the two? 19.0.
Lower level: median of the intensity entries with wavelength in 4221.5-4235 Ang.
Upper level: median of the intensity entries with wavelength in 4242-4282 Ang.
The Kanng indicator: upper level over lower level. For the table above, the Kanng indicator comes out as 1.01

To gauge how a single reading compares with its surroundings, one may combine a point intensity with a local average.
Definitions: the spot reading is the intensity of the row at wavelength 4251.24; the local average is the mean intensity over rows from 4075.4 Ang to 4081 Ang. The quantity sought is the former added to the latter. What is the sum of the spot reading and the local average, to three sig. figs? 39.0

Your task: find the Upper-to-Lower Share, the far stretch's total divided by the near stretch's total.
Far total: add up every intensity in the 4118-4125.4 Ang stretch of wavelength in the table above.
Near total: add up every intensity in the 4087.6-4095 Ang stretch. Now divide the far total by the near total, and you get 1.07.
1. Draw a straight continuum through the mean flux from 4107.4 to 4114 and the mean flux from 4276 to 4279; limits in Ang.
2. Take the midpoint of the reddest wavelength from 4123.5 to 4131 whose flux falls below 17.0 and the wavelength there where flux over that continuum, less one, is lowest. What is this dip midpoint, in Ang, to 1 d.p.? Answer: 4129.7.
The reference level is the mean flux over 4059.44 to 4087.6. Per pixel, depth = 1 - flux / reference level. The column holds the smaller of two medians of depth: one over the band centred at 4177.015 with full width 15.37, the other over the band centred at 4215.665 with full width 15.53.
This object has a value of -0.060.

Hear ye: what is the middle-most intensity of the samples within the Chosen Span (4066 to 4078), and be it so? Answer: 19.0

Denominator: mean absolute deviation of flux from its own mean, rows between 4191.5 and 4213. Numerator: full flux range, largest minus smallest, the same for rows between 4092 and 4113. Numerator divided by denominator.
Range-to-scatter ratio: 5.0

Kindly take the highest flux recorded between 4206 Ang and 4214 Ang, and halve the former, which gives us 10.9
